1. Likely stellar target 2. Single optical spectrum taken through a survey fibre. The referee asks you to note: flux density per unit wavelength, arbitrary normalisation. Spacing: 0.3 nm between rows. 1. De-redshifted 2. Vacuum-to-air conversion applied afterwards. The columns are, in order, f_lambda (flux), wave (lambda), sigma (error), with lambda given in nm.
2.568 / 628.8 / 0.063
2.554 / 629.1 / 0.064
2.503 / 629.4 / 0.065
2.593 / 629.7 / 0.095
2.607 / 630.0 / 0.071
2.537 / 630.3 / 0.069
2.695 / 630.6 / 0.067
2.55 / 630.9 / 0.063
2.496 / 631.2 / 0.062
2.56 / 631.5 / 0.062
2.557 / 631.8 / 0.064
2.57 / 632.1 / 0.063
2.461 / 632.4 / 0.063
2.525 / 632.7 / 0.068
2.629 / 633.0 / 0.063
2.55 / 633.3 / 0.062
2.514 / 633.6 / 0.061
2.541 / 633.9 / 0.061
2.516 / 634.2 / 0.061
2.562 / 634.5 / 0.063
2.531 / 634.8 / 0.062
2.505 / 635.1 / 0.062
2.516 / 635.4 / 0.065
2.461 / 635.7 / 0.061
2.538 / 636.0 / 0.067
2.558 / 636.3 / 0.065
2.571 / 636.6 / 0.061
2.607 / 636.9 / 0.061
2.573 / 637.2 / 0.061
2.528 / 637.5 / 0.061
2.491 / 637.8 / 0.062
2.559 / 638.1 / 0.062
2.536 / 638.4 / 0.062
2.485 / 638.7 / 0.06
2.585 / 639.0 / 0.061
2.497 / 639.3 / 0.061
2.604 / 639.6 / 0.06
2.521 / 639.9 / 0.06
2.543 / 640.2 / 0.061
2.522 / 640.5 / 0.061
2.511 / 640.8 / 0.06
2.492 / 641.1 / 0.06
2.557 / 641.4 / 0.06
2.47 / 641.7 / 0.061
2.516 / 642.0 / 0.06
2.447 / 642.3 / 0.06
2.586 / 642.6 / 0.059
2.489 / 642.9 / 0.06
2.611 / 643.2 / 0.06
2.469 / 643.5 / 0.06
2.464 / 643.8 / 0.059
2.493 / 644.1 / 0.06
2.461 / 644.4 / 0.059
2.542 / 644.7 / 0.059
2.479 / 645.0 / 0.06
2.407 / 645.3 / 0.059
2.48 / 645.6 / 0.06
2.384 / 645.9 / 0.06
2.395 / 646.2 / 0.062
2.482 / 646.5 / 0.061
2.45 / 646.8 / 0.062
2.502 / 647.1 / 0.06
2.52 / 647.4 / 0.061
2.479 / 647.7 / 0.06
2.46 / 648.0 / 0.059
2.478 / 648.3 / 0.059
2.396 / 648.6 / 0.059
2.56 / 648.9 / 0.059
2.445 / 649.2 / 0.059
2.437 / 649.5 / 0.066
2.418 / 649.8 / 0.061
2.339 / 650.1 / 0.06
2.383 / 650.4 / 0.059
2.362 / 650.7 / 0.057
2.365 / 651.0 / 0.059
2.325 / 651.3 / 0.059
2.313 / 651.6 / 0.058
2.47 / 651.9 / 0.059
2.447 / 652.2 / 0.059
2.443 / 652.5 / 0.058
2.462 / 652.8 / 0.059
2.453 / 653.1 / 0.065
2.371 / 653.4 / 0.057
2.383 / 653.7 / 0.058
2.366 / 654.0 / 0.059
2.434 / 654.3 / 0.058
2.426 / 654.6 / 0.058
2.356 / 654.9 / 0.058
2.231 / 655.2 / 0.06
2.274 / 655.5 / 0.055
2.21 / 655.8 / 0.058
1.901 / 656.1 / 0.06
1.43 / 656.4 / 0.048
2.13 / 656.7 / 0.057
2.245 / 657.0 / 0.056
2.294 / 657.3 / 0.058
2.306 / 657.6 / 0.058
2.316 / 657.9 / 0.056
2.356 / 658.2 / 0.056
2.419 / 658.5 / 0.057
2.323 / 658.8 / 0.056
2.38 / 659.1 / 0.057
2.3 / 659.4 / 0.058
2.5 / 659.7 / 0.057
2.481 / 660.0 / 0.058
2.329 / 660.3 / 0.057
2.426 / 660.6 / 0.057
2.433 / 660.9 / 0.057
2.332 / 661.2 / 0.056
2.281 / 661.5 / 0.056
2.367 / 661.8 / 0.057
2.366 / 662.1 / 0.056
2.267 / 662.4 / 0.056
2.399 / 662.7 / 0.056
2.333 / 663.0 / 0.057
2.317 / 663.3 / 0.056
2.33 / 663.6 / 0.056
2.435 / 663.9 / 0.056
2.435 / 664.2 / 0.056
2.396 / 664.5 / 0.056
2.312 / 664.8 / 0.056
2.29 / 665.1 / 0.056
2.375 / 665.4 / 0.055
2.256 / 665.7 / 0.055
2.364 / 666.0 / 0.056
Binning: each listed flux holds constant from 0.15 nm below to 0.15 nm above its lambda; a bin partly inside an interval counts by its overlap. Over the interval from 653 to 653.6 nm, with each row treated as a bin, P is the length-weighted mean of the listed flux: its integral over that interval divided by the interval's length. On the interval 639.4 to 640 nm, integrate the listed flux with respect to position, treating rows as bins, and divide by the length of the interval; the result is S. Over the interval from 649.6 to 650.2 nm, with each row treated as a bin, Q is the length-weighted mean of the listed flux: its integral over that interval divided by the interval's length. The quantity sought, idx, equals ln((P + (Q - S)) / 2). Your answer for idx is 0.11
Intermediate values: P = 2.41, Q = 2.39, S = 2.56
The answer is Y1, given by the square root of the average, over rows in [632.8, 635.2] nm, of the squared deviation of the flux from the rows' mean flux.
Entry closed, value 0.0370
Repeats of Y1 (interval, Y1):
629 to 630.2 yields 0.0403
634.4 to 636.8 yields 0.0338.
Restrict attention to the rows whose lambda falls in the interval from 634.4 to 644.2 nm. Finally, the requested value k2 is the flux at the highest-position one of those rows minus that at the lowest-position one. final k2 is -0.07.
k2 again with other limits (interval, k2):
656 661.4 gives 0.43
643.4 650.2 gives -0.13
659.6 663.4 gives -0.18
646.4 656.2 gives -0.58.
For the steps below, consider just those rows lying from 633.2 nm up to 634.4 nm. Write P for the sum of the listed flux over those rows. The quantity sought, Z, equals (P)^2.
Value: 102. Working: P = 10.1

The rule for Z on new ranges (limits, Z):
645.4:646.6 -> 95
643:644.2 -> 101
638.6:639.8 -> 103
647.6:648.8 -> 96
